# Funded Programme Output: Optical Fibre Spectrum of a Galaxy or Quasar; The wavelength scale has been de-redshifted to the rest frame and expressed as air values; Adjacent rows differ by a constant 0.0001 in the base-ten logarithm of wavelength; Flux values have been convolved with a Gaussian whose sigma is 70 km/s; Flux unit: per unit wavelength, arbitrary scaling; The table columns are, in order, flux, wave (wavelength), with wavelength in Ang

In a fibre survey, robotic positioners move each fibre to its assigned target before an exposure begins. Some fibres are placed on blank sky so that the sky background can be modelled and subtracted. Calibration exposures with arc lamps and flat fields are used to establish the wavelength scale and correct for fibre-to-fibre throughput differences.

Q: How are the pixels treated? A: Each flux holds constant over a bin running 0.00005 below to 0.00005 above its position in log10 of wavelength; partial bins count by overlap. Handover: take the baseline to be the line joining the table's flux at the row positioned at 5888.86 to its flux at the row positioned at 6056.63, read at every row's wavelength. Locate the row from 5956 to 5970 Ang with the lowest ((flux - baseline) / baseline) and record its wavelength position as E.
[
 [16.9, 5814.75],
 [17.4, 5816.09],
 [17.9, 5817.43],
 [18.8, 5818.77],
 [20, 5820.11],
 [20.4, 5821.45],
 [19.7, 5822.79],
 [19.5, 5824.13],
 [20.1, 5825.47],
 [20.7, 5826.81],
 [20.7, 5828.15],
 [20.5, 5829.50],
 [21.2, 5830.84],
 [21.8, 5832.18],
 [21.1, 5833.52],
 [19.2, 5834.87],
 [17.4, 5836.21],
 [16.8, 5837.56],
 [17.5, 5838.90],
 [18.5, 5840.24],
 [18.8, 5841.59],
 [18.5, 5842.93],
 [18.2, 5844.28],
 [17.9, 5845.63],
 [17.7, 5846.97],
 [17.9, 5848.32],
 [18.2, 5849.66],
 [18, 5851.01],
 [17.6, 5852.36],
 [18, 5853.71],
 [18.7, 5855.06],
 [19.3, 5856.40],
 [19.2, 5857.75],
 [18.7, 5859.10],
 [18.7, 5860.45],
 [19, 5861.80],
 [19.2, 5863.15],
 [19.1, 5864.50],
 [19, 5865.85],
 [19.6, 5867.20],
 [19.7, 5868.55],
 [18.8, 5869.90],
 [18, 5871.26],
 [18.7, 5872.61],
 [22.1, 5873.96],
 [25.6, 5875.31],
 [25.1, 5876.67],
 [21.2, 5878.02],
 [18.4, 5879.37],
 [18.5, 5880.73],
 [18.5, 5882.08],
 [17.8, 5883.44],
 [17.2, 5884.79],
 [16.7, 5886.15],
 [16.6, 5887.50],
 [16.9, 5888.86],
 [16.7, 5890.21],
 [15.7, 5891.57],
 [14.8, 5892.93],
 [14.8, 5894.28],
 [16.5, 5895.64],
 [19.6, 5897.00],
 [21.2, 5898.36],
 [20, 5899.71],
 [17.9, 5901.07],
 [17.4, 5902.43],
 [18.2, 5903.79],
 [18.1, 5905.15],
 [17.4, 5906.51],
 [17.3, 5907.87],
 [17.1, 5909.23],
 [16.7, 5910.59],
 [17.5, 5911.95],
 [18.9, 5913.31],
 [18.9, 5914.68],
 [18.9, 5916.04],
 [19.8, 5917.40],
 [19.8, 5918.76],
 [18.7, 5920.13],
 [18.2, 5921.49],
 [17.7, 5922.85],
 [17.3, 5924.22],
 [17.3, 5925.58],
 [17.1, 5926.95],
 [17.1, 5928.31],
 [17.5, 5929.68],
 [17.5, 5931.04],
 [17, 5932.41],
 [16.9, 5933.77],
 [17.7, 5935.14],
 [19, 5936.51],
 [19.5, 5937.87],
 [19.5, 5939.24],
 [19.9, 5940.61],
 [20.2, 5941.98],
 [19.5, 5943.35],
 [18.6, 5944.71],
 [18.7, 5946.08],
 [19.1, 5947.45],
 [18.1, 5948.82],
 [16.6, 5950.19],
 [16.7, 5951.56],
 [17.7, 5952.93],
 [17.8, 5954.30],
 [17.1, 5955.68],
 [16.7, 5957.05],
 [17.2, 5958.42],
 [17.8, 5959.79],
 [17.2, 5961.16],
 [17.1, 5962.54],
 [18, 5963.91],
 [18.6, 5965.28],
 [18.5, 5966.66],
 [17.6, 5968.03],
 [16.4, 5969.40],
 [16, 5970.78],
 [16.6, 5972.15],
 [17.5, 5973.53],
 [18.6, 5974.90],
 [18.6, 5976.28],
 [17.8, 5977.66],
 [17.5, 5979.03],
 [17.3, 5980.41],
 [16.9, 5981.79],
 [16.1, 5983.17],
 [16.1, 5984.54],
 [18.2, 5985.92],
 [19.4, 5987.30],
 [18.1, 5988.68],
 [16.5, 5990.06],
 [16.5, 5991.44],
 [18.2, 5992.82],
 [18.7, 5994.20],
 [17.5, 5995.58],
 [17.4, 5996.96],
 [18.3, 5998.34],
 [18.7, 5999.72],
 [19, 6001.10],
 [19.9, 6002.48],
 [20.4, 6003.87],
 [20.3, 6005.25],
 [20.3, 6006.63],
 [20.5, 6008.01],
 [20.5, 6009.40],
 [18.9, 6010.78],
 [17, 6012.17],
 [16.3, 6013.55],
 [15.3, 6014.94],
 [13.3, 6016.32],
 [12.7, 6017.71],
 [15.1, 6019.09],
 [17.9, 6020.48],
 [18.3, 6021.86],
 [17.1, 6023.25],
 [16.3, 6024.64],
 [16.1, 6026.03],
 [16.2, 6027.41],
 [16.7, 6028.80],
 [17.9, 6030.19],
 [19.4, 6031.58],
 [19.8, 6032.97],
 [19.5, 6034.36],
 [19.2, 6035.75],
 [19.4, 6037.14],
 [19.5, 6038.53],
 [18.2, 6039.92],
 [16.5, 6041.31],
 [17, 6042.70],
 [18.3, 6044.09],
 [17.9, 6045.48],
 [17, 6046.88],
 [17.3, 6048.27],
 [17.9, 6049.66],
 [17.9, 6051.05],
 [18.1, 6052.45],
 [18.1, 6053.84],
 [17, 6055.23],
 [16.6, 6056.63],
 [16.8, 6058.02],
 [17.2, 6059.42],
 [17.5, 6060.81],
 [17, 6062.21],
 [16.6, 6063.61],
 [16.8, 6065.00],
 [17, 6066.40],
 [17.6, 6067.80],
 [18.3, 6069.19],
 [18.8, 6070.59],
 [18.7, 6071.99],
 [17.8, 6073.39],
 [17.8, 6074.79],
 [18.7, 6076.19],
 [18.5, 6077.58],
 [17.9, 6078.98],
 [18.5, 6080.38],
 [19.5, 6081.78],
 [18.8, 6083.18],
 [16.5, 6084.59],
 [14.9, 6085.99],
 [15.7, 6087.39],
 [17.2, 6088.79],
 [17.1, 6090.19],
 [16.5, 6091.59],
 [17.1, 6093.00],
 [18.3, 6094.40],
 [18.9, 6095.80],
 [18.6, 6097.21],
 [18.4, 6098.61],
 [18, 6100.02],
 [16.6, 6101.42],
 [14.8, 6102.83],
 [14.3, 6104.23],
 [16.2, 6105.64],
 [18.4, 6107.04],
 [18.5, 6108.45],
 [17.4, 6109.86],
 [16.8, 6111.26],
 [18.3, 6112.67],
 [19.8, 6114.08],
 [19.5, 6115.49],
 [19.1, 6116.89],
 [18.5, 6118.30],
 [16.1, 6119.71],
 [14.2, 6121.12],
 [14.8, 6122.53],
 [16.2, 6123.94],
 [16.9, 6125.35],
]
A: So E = 5969.40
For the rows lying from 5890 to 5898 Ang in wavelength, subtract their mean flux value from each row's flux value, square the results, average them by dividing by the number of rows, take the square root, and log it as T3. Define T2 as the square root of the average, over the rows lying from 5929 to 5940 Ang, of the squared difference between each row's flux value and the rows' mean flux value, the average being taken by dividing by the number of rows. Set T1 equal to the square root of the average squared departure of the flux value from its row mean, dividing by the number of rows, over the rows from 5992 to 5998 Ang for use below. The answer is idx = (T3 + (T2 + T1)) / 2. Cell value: 1.59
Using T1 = 0.5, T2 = 1.0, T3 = 1.6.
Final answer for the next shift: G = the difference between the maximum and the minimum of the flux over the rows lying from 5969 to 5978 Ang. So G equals 2.6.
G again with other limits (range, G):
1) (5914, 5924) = 2.1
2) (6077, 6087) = 4.6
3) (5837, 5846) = 2.0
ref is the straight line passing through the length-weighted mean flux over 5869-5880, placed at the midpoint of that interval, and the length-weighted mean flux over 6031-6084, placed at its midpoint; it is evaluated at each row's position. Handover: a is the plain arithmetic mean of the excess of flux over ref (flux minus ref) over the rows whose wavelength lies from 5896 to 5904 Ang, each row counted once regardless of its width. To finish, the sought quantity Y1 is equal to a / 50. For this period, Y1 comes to -0.030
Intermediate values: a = -1.5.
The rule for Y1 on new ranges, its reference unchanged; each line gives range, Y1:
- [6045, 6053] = -0.009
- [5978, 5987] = -0.044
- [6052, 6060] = -0.015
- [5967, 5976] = -0.046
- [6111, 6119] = 0.032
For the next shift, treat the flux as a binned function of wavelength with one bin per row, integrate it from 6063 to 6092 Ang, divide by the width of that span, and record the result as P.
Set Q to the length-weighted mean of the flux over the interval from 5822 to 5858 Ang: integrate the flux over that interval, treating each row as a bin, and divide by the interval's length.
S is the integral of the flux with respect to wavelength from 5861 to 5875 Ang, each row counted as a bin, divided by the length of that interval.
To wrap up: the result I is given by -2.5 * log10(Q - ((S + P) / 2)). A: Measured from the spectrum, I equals 0.9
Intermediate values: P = 17.6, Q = 19.0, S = 19.5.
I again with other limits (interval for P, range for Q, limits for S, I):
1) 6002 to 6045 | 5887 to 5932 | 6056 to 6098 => 4.6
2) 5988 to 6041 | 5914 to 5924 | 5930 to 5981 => 0.1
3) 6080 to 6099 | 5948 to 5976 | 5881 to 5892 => 2.6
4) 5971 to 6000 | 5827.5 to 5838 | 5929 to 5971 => -0.8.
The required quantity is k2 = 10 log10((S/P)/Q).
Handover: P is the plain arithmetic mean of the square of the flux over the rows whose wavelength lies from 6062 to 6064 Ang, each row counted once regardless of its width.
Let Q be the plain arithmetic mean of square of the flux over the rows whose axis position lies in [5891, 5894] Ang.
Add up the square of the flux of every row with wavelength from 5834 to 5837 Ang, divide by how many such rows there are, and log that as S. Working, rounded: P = 282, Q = 233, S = 336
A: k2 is -22.9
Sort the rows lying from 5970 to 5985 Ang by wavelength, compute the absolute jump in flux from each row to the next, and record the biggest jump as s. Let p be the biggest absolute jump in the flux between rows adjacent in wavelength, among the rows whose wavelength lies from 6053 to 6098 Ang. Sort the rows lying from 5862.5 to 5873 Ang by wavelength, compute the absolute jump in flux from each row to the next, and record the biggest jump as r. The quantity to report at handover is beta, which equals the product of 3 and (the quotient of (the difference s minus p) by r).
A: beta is -4.0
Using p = 2.3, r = 0.9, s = 1.10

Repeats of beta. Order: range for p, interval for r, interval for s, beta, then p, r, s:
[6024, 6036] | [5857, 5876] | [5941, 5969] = 0.0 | 1.5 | 3.5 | 1.50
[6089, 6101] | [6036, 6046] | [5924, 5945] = 0.2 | 1.2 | 1.7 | 1.30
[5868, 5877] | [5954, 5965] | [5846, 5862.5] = -9.3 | 3.5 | 0.9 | 0.70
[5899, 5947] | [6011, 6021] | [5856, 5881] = 1.9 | 2.1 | 2.8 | 3.90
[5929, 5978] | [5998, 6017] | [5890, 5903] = 2.4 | 1.5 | 2.0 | 3.10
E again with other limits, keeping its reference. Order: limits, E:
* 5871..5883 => 5871.26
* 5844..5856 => 5852.36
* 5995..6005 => 5996.96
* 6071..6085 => 6084.59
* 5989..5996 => 5990.06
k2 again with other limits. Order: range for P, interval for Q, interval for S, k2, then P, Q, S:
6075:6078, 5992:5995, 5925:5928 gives -26.0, 346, 340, 296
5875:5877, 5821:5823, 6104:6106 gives -30.4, 643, 402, 233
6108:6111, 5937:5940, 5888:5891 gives -26.4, 323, 380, 282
